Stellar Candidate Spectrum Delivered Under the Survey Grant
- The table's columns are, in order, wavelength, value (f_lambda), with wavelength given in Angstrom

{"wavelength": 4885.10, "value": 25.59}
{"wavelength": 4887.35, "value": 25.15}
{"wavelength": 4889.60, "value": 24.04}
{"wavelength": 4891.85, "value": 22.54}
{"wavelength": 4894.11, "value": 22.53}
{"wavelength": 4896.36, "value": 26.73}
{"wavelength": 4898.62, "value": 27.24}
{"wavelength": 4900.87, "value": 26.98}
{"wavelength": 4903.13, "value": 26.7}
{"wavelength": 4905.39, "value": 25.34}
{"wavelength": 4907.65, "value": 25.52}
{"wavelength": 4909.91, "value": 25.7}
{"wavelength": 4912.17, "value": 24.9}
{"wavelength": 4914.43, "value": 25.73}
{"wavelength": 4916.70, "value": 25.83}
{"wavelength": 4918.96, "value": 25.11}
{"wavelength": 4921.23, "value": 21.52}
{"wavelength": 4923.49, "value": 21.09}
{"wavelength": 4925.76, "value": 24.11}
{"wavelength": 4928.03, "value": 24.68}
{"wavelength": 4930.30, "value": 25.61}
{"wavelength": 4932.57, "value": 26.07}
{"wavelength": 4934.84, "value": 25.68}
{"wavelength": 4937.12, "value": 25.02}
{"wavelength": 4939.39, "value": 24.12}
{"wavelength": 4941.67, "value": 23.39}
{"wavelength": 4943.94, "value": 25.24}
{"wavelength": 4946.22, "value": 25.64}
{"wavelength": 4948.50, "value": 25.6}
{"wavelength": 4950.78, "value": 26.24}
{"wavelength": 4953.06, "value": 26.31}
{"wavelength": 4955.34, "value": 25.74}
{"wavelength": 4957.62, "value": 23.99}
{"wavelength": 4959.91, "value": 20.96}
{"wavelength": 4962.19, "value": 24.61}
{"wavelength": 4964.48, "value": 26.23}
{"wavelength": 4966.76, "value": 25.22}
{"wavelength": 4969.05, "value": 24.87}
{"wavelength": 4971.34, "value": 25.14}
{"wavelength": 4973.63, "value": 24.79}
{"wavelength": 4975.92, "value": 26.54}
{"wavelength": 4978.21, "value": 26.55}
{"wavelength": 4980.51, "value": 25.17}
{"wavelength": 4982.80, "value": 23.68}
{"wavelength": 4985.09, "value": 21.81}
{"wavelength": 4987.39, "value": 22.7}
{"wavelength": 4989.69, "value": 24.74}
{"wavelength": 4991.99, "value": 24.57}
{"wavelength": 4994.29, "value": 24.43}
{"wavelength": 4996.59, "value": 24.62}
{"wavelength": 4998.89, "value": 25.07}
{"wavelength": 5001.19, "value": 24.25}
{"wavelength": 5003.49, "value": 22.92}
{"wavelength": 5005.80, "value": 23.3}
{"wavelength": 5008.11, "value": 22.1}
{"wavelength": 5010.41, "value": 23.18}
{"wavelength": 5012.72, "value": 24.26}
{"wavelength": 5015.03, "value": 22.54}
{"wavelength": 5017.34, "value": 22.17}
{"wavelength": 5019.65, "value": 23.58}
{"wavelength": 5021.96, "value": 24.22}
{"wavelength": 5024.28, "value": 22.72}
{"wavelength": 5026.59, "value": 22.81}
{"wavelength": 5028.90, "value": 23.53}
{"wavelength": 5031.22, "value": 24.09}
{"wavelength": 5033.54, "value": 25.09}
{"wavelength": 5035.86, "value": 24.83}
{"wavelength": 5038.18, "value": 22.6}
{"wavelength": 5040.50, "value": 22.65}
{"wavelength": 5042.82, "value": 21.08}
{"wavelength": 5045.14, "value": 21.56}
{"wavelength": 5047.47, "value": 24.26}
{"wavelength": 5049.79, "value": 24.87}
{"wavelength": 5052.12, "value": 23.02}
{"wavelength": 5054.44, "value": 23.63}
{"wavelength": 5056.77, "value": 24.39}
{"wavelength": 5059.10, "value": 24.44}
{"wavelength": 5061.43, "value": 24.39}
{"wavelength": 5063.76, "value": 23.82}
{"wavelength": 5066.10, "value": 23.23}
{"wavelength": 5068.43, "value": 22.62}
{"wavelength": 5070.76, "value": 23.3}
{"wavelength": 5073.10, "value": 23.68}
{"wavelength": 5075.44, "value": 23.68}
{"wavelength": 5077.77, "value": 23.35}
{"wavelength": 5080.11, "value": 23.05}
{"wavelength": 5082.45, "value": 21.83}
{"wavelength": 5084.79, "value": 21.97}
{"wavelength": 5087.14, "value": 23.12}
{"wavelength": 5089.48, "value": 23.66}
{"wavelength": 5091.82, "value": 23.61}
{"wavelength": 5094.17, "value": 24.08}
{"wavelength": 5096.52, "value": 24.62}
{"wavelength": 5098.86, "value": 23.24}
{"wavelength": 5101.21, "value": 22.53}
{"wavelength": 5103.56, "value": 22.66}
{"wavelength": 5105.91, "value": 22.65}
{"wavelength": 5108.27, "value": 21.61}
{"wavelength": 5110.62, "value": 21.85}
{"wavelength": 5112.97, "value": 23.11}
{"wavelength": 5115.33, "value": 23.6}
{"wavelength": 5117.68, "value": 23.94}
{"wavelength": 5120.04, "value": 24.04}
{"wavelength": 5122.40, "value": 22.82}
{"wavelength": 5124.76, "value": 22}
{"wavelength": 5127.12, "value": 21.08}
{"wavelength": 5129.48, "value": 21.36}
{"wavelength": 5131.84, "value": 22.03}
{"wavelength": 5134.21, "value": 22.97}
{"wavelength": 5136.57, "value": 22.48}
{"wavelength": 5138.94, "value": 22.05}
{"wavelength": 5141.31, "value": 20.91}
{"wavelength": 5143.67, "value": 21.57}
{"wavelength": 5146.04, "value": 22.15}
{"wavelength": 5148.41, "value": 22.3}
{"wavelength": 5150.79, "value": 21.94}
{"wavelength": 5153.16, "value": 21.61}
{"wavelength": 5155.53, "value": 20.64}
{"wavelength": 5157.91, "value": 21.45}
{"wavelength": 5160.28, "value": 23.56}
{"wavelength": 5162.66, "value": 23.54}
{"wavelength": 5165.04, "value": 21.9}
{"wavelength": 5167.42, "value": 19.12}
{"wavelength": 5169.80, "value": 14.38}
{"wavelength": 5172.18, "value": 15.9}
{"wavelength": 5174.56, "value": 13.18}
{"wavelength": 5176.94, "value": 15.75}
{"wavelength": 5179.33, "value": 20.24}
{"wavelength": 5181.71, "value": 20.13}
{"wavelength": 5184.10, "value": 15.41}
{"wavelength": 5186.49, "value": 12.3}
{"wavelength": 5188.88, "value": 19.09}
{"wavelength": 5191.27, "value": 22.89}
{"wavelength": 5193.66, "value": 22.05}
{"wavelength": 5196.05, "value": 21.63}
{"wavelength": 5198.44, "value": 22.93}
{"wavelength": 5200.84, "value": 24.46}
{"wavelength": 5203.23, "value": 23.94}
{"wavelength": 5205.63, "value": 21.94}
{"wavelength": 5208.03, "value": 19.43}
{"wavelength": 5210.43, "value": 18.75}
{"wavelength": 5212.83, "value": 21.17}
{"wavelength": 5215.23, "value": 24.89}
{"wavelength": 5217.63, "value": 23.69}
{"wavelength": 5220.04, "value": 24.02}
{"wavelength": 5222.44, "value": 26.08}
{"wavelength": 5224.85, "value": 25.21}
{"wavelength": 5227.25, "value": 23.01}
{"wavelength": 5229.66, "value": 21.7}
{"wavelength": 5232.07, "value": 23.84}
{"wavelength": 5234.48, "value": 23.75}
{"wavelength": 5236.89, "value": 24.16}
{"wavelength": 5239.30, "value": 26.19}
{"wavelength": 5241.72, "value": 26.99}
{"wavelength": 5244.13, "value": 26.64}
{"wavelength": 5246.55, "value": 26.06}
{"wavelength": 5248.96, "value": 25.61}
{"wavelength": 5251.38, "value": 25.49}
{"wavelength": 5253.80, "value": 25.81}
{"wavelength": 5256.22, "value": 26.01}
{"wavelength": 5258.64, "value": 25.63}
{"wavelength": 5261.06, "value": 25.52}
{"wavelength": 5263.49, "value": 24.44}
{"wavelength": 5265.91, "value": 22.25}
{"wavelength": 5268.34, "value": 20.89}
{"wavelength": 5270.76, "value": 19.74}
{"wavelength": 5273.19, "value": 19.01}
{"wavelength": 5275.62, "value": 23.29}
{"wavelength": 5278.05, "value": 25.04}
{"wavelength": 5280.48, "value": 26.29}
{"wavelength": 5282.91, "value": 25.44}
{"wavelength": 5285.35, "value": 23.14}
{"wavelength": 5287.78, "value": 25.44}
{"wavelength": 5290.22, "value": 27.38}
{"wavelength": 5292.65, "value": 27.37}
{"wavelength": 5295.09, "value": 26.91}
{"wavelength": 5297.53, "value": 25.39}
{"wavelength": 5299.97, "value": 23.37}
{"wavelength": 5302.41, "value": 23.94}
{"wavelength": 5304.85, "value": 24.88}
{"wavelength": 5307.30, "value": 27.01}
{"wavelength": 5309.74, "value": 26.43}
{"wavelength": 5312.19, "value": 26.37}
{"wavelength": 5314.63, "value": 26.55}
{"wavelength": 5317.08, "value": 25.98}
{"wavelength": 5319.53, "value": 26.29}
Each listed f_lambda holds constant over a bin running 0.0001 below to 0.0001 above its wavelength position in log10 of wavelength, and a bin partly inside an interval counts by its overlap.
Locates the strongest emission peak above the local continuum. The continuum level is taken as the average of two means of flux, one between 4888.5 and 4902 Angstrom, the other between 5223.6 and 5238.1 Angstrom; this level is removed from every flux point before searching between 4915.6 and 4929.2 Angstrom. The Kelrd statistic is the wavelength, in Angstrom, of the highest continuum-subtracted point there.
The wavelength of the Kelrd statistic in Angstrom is 4916.70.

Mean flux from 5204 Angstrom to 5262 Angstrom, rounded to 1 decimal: 24.2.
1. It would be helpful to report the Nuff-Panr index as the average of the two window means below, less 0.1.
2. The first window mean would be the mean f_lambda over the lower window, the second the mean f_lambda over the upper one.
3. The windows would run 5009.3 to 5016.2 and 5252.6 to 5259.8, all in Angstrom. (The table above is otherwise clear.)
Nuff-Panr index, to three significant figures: 24.5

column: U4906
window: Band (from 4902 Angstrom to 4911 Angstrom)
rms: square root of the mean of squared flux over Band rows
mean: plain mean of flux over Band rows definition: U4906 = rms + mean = 52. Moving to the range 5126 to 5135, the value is 44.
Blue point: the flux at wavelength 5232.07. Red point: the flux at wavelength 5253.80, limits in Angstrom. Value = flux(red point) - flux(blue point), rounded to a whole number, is 2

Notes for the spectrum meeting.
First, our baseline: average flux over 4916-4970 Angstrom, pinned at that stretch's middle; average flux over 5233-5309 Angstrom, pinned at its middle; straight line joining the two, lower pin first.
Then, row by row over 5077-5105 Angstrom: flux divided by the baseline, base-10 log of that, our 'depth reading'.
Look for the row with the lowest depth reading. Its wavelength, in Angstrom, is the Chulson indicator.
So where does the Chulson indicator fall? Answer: 5082.45 Angstrom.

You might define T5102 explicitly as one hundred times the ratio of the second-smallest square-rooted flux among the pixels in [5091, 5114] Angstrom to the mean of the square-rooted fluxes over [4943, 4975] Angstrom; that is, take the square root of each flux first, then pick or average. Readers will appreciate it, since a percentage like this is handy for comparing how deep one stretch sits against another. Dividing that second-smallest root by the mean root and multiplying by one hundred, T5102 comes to 93.4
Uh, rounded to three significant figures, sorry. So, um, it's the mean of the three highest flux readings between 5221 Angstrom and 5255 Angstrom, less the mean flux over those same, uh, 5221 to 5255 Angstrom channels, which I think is 1.57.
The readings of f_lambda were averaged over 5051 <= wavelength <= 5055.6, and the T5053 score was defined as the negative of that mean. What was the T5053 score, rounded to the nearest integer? -23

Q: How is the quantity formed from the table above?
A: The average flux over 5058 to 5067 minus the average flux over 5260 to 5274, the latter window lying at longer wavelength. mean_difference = 2.0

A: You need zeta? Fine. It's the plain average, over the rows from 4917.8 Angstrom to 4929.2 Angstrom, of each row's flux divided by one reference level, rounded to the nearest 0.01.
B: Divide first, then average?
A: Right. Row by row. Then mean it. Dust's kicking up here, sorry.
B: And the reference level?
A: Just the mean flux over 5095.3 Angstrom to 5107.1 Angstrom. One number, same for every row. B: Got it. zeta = 1.01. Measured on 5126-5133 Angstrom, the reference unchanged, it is 0.93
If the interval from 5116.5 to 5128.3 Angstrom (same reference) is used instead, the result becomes 0.98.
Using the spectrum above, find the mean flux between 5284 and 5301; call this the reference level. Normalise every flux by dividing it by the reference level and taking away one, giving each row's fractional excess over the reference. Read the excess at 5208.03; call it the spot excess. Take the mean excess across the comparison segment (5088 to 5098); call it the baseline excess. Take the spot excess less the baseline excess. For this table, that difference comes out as -0.18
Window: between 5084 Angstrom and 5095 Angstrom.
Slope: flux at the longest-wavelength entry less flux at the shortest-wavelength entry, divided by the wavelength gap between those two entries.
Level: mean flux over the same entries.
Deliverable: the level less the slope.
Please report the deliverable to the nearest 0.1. 23.1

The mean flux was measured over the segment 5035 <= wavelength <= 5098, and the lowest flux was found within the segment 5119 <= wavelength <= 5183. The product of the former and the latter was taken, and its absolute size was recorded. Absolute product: 308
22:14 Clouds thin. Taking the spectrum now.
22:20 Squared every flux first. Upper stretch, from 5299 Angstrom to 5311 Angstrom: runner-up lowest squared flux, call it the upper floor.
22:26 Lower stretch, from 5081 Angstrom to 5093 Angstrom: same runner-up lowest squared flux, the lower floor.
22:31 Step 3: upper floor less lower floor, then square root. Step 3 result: 9.5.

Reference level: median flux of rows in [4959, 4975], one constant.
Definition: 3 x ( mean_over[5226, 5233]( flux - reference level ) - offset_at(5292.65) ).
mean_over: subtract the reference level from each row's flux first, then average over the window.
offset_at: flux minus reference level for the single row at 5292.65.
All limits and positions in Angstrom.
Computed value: -14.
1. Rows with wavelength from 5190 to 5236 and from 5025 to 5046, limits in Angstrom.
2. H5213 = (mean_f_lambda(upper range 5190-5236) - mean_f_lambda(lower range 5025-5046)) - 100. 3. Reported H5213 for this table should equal -100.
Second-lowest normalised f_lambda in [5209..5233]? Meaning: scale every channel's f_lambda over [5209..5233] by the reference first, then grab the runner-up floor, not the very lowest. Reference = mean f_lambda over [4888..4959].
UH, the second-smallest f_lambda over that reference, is 0.847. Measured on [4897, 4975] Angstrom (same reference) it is 0.844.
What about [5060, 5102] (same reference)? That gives 0.879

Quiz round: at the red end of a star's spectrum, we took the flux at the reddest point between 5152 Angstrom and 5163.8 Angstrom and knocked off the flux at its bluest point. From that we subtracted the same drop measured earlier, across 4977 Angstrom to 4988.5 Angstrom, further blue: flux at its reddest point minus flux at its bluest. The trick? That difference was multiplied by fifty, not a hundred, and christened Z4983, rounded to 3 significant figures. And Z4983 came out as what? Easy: 289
